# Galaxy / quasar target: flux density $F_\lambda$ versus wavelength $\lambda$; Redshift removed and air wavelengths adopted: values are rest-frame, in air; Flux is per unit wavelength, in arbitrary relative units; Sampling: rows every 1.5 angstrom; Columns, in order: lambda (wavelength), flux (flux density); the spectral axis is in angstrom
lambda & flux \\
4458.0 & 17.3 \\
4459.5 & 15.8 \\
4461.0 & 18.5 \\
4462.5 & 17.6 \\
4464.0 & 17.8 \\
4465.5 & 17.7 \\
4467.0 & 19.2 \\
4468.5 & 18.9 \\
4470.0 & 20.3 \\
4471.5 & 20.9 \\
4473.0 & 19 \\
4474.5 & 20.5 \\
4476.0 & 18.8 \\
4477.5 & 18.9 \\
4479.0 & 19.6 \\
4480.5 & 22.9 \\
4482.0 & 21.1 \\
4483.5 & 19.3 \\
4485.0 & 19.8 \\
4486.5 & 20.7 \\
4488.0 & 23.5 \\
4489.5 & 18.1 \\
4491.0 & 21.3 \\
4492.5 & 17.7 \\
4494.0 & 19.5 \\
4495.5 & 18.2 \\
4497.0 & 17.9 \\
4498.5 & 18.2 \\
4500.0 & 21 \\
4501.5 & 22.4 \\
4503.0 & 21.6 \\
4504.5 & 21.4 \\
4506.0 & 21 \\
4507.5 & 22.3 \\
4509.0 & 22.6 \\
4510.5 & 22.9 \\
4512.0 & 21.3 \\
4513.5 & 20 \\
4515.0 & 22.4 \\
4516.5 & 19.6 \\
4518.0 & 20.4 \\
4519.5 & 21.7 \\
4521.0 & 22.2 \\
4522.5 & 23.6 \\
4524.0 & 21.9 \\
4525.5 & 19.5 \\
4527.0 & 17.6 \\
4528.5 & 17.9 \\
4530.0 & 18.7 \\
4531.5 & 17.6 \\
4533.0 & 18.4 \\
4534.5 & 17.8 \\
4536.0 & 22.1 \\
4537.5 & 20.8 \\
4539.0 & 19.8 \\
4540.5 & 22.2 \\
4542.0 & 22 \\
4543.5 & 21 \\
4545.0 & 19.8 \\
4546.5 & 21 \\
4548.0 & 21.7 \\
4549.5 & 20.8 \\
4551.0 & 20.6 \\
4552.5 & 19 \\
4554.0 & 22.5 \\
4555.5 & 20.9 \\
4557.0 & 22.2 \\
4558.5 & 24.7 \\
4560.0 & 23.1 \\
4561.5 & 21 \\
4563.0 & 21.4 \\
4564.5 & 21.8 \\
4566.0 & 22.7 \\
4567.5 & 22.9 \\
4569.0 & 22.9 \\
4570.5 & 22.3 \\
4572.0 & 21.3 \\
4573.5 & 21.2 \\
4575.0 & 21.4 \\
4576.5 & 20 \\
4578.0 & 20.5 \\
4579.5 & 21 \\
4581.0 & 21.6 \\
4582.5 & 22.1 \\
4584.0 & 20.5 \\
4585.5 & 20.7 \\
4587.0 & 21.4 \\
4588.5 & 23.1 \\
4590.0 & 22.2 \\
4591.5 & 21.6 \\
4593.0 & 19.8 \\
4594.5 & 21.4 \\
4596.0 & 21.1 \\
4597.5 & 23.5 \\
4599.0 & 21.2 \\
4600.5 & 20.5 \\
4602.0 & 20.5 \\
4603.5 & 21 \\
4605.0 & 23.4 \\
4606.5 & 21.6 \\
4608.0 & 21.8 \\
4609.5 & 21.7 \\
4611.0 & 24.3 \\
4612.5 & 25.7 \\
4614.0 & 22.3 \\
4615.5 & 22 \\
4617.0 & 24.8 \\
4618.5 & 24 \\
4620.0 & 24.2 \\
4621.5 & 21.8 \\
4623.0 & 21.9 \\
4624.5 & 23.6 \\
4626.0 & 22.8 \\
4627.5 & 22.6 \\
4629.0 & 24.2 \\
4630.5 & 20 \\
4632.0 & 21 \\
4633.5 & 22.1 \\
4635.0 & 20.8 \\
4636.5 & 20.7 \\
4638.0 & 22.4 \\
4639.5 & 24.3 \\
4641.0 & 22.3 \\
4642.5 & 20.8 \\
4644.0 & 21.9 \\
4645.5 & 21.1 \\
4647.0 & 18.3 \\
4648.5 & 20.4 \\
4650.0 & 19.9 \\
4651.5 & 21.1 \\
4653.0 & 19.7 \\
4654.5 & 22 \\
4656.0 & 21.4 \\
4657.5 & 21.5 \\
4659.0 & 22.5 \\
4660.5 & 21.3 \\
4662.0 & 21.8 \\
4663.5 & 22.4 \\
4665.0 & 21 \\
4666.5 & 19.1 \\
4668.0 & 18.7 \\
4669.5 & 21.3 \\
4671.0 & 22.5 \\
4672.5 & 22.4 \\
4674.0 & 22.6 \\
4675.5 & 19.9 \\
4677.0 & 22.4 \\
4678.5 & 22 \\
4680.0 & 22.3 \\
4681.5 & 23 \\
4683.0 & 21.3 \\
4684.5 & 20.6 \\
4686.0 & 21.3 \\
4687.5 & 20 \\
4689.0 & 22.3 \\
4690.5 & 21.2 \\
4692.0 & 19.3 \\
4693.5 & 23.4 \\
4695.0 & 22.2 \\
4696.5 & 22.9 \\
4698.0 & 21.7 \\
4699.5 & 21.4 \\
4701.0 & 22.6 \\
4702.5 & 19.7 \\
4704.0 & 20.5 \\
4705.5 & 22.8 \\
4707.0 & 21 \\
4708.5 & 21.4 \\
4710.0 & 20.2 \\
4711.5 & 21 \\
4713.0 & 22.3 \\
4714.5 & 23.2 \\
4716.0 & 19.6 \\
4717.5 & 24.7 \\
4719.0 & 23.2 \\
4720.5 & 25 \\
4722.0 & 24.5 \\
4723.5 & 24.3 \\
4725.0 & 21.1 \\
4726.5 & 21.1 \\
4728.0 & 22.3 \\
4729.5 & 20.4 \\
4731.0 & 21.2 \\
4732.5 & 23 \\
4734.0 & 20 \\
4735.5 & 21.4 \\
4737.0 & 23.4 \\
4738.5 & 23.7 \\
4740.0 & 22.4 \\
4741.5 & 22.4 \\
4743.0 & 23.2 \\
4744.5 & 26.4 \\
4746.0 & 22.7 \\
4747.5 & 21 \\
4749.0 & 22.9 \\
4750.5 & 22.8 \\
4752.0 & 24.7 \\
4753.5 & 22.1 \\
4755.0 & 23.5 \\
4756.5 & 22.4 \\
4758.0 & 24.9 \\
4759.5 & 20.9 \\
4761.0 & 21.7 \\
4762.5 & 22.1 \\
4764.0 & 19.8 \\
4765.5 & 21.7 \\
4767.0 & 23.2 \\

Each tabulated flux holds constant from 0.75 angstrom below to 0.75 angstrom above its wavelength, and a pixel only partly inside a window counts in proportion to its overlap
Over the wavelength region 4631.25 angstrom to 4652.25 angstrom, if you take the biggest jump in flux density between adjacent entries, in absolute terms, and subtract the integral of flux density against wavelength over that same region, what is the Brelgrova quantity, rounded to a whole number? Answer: -443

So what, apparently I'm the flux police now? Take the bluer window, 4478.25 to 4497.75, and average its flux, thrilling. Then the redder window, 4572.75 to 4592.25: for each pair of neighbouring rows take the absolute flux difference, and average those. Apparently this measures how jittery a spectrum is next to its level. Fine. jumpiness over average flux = 0.039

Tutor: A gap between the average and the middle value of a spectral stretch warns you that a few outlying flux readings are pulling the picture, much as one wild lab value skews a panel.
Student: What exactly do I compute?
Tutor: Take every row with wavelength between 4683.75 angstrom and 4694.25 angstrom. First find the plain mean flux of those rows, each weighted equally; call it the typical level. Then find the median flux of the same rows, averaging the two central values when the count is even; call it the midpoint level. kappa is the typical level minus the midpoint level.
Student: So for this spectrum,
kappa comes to -0.04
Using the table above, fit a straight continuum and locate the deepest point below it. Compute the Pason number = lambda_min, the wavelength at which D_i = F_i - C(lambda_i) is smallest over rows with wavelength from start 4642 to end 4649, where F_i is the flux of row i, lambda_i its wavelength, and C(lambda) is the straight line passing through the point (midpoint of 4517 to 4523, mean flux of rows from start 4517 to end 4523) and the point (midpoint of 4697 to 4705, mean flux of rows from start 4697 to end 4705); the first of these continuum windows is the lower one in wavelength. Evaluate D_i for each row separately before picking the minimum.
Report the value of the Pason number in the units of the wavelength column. 4647.0 angstrom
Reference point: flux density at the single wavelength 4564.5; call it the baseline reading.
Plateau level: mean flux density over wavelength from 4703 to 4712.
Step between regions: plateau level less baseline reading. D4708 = -0.7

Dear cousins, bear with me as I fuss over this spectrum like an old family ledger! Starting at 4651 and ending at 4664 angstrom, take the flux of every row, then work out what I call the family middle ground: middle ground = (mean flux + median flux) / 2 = 21.5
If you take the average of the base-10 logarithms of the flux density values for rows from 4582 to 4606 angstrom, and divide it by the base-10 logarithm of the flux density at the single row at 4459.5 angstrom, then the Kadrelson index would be 1.11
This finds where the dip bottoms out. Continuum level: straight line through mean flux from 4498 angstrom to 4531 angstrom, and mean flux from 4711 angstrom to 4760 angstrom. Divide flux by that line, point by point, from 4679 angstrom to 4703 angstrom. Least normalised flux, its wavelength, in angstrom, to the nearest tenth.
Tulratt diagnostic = 4692.0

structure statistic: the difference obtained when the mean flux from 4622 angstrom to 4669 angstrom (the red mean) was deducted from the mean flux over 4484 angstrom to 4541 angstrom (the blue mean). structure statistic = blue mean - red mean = -1.0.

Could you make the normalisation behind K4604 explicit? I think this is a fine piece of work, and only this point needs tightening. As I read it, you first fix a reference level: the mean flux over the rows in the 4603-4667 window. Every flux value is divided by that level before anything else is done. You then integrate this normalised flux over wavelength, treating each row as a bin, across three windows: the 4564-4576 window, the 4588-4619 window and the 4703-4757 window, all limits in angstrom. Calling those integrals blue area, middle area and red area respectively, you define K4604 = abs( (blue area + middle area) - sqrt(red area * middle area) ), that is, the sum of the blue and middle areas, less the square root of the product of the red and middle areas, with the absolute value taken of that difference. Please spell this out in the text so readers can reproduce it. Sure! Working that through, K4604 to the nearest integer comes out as 2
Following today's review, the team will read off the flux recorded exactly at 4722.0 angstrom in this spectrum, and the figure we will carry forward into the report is 24.5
